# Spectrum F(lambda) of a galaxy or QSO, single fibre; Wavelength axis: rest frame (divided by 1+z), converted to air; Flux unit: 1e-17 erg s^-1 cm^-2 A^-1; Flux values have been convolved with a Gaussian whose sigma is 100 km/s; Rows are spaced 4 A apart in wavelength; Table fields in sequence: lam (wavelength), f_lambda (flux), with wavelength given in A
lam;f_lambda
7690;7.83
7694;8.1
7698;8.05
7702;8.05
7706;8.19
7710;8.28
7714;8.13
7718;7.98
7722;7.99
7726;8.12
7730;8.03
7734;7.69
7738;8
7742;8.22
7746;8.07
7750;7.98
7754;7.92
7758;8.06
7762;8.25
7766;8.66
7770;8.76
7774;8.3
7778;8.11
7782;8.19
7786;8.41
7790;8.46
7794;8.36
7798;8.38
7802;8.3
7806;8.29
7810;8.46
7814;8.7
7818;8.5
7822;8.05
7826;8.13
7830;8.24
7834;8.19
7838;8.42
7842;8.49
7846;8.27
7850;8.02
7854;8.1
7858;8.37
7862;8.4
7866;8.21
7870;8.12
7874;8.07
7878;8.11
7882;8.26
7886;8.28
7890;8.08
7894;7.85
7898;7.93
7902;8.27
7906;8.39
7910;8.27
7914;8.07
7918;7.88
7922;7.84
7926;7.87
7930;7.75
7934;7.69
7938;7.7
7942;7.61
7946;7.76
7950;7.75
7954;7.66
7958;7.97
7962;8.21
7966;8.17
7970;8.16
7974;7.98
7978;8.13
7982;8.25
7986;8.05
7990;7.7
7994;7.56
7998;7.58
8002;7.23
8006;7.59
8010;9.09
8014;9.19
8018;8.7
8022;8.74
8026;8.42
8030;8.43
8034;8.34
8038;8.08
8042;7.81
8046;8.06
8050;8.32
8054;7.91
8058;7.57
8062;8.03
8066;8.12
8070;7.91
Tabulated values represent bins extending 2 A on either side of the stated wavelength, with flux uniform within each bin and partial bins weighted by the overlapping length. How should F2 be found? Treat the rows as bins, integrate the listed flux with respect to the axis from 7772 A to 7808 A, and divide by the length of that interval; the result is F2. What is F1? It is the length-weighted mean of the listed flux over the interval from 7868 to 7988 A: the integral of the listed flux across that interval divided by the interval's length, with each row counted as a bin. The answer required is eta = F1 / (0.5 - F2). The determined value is -1.02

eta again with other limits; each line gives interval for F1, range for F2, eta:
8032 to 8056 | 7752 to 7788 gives -1.04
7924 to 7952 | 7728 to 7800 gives -1.00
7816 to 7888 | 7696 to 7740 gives -1.09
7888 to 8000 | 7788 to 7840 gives -1.01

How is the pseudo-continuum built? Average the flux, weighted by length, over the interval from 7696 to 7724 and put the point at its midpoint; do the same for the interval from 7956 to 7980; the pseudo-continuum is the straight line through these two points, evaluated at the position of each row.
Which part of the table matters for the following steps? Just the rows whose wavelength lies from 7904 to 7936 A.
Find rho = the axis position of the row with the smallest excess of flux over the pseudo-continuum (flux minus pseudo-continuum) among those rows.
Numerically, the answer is 7934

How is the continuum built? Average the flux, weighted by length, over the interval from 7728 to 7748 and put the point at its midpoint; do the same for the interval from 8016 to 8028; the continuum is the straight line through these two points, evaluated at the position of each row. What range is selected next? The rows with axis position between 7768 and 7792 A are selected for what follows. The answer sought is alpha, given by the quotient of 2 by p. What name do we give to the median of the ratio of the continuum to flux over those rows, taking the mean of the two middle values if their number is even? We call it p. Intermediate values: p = 0.97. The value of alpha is 2.06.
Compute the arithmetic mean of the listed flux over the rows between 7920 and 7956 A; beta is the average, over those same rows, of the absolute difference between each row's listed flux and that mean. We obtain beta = 0.06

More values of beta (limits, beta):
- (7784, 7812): 0.05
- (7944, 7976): 0.18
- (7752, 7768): 0.23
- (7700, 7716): 0.07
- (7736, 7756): 0.09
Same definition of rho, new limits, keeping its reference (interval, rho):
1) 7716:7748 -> 7734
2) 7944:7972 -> 7954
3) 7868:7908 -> 7894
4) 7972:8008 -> 8002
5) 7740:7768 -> 7754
